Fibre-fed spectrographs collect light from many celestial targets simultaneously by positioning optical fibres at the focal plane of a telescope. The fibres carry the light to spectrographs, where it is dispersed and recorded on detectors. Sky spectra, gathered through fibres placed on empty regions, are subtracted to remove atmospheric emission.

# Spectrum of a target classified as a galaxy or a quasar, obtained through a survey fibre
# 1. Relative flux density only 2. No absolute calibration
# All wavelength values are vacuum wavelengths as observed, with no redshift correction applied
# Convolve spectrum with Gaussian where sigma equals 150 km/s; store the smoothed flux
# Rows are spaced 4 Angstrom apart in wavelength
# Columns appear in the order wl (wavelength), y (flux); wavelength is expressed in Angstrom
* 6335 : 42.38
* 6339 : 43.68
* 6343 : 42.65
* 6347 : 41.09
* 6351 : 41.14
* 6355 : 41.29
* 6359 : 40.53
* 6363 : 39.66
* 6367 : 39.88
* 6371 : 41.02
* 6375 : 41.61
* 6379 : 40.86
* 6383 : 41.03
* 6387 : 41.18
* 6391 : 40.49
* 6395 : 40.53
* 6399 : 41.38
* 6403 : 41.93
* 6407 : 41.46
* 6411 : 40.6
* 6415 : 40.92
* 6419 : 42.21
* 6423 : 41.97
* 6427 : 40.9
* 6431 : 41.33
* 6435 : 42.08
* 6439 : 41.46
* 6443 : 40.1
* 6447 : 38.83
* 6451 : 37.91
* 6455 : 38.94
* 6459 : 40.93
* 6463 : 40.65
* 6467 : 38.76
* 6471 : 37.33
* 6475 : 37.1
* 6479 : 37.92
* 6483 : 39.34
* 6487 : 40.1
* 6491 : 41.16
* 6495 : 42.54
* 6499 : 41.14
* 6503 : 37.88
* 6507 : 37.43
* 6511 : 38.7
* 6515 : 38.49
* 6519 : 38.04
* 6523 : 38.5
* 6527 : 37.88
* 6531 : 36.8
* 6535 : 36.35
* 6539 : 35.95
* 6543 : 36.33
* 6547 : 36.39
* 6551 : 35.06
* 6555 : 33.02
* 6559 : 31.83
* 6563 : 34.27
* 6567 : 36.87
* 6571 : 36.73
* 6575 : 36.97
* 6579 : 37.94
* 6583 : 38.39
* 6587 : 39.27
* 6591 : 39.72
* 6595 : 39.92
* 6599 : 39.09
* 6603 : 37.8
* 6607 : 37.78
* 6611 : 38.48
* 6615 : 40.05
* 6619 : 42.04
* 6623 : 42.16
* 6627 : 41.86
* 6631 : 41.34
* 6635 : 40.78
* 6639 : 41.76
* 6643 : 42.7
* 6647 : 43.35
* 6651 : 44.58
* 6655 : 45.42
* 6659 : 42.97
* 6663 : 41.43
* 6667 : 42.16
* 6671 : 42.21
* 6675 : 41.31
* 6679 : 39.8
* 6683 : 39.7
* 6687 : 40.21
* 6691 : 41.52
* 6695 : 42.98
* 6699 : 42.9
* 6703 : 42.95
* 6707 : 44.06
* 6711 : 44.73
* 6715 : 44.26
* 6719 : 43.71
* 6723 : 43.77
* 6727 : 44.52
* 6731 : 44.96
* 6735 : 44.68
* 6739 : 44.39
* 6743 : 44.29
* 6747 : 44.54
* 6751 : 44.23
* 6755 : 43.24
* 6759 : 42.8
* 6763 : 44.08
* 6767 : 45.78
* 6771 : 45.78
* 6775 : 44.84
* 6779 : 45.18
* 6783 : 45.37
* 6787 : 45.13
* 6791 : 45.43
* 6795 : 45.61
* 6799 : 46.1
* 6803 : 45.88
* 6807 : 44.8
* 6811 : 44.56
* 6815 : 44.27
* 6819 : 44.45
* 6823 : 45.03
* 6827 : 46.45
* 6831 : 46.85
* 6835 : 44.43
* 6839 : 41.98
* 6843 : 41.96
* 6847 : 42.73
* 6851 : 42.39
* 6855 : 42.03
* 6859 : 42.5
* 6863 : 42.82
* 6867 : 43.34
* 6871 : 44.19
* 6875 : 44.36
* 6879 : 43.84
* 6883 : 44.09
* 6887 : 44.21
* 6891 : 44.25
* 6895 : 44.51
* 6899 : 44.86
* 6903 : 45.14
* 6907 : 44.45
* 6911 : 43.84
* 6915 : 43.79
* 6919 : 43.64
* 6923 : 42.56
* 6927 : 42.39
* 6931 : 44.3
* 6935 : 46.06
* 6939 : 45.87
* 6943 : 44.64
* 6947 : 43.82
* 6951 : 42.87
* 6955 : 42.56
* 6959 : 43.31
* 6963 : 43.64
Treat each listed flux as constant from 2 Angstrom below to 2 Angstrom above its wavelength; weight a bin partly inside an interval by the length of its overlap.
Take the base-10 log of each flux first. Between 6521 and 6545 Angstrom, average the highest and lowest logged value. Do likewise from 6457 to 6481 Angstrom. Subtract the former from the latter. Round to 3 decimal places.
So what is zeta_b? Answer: 0.020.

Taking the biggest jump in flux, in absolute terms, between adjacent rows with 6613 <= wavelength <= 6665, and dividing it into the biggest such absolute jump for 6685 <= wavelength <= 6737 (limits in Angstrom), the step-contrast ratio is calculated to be 0.60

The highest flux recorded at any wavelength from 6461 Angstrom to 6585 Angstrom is 42.54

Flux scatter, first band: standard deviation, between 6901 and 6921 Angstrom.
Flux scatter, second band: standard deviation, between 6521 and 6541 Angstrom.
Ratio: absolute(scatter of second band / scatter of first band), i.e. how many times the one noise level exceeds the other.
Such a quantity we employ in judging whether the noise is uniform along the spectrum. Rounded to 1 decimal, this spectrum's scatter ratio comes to 1.7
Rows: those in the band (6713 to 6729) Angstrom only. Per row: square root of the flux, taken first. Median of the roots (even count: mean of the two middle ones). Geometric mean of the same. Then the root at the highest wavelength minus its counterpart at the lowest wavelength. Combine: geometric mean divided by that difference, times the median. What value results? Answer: 2257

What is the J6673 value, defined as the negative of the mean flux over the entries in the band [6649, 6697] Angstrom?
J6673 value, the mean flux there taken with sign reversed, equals -42.0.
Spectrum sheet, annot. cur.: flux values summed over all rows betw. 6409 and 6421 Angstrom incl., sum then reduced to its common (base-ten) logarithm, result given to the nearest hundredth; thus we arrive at 2.09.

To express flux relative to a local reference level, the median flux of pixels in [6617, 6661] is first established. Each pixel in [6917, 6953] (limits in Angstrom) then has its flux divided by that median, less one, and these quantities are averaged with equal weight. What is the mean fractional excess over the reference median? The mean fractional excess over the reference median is 0.04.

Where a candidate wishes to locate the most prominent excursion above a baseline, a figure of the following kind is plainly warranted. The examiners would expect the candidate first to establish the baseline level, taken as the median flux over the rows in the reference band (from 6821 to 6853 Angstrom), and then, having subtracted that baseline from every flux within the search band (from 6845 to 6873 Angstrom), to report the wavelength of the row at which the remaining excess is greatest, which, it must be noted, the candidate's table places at 6871 Angstrom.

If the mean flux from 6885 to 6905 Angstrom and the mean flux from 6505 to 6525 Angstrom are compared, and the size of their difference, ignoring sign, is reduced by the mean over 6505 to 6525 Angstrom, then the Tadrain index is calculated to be -32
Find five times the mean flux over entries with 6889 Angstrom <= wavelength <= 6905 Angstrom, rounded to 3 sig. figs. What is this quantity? 223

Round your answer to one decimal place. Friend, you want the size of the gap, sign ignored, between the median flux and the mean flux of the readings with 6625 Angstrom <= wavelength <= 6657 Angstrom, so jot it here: 0.4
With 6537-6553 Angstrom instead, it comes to 0.2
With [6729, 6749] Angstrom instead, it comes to 0.0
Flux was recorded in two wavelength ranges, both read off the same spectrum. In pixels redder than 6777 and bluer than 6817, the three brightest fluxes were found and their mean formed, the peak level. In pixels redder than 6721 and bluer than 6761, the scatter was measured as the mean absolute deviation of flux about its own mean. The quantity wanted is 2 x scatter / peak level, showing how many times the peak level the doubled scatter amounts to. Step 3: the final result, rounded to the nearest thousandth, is 0.023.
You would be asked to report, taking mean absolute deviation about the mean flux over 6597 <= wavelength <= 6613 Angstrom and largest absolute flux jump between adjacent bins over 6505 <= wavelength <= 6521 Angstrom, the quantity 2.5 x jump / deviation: 6.4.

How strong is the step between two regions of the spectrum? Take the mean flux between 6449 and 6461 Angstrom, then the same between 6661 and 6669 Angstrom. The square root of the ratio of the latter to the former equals 1.03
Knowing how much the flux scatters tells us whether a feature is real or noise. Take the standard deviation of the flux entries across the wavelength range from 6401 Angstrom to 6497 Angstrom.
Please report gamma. 1.6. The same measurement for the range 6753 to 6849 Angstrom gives 1.3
